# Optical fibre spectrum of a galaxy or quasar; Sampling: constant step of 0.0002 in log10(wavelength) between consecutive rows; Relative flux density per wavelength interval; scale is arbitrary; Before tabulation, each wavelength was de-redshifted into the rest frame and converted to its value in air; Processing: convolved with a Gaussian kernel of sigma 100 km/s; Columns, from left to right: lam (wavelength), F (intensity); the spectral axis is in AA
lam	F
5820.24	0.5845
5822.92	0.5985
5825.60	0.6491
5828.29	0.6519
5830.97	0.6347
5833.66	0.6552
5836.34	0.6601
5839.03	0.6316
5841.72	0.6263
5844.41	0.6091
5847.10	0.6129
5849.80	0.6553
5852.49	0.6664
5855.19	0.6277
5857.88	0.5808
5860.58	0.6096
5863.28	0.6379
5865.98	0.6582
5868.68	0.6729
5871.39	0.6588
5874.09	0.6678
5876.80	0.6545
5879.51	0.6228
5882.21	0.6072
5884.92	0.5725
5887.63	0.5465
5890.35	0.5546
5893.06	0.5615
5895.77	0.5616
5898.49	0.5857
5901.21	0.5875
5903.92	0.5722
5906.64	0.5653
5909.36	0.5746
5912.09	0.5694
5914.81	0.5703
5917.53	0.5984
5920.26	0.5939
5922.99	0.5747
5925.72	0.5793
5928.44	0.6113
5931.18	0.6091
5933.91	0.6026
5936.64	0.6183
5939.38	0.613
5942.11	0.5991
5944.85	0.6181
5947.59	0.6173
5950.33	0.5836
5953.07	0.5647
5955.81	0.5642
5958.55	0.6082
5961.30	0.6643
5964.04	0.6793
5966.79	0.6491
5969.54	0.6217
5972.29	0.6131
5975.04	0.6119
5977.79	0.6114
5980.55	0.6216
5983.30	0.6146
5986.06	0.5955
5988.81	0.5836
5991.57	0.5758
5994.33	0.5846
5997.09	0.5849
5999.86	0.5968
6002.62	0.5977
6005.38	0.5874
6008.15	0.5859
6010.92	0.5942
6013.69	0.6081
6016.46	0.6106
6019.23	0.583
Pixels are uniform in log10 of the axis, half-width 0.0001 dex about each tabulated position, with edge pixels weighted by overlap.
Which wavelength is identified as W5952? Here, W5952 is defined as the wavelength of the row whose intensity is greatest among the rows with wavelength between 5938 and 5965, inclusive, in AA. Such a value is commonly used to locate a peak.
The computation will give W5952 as 5964.04 AA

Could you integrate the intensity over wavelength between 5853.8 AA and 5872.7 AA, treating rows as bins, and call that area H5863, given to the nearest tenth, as 12.0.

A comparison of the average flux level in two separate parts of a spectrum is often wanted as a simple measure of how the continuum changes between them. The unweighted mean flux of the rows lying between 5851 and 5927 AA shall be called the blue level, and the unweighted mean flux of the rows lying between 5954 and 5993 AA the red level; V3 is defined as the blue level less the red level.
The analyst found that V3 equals -0.014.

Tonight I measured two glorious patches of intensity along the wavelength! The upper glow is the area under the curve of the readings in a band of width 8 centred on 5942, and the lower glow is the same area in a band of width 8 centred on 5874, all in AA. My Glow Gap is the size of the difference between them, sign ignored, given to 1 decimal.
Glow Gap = 0.4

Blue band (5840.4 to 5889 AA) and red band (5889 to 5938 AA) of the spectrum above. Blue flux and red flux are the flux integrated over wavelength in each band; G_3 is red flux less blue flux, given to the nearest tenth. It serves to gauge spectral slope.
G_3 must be -1.9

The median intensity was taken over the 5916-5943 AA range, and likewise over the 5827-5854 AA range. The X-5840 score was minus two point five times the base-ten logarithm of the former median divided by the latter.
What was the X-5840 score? 0.074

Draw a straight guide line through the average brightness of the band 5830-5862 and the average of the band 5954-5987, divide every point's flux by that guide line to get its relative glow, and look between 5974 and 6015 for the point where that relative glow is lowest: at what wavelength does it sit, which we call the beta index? 5991.57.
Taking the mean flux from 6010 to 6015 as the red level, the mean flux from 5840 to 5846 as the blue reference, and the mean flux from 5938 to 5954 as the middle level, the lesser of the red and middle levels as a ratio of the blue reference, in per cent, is 97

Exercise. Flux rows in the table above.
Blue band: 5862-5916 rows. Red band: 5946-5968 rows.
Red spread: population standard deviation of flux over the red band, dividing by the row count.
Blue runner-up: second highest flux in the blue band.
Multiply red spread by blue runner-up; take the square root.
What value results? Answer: 0.17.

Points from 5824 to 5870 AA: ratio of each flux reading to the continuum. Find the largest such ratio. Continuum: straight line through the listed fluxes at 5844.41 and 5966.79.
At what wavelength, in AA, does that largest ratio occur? 5868.68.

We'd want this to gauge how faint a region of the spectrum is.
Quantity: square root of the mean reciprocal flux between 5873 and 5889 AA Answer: 1.28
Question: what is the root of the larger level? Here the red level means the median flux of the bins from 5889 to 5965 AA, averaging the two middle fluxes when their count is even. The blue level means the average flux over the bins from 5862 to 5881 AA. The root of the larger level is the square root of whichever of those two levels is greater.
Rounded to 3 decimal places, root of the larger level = 0.808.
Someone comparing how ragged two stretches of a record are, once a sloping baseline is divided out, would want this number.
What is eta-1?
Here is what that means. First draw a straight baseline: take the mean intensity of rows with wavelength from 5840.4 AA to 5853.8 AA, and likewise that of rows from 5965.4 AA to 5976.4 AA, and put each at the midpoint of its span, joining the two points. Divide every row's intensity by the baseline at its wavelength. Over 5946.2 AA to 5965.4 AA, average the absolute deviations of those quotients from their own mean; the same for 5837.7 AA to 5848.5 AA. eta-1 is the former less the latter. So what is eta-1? 0.044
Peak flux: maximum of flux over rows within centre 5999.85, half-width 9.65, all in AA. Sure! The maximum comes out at 0.5977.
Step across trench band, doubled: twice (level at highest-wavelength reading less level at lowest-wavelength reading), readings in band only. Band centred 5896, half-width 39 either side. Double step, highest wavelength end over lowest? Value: 0.04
